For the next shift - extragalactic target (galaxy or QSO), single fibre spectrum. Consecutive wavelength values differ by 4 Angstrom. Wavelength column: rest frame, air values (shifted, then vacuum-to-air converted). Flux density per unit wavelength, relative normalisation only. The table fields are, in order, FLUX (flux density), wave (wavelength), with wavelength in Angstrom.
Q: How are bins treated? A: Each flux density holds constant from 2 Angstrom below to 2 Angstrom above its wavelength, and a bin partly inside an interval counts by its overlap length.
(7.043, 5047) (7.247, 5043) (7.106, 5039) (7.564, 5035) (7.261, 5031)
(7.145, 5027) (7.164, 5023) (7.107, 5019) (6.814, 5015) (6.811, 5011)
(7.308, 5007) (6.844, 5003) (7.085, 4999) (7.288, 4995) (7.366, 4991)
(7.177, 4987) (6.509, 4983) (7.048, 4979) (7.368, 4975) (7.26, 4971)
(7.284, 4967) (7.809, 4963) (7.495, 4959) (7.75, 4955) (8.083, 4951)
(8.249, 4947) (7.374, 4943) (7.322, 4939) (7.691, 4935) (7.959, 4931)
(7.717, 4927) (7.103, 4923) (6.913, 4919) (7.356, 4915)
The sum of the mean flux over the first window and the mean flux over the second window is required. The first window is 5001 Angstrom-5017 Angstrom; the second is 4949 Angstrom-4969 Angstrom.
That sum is 14.6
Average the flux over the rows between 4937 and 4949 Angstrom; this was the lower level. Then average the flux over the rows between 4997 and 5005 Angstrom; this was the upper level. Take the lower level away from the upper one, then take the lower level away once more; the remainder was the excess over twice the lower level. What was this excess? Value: -8.33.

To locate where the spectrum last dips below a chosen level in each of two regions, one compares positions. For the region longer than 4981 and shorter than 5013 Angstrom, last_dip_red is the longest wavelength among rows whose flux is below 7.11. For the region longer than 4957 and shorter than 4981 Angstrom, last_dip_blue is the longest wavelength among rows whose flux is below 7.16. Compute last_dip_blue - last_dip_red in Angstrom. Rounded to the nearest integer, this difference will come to -32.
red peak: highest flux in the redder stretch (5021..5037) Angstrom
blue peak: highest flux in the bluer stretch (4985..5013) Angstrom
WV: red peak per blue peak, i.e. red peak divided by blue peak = 1.03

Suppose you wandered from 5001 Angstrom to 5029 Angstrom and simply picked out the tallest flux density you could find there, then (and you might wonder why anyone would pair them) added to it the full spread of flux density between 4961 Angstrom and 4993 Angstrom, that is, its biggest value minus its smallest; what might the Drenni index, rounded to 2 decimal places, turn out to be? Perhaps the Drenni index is 8.61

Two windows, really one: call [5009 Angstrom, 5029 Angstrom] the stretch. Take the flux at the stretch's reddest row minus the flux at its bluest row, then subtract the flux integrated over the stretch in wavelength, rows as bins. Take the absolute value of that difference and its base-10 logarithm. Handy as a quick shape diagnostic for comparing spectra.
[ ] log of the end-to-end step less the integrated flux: 2.146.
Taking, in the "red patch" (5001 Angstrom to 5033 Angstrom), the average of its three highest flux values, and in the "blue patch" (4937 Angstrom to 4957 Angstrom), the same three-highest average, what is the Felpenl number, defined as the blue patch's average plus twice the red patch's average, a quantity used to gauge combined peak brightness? 22.5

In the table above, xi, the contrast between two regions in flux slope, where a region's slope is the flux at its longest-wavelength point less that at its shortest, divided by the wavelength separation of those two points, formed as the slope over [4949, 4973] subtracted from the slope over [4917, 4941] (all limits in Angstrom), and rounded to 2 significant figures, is 0.062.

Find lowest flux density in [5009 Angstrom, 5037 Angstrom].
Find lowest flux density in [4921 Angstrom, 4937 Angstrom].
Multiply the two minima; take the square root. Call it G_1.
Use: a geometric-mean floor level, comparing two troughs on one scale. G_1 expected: 6.96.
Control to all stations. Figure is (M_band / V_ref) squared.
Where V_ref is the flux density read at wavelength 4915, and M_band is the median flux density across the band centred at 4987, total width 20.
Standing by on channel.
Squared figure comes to 0.95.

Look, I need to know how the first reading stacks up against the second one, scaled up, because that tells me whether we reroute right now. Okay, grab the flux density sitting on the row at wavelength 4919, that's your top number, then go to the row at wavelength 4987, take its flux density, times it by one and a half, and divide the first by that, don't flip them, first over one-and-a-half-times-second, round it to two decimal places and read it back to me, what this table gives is 0.64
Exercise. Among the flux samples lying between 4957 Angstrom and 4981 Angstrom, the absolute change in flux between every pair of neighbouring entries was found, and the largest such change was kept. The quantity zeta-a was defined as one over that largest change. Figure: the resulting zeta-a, 1.9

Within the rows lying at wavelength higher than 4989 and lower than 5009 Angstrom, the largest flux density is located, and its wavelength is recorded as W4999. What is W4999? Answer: 4991 Angstrom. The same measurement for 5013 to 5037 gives 5035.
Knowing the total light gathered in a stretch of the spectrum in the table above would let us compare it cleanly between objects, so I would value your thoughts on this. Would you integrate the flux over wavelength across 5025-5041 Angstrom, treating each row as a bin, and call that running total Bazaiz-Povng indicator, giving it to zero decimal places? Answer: 116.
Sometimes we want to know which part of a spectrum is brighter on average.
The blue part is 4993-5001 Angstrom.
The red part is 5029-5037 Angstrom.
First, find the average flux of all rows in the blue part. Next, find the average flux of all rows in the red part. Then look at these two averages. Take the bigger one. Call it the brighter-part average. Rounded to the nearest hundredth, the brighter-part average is 7.41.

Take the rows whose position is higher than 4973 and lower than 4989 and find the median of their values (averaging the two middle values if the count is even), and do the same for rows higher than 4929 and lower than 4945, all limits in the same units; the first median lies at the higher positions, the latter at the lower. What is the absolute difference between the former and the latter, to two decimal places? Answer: 0.42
